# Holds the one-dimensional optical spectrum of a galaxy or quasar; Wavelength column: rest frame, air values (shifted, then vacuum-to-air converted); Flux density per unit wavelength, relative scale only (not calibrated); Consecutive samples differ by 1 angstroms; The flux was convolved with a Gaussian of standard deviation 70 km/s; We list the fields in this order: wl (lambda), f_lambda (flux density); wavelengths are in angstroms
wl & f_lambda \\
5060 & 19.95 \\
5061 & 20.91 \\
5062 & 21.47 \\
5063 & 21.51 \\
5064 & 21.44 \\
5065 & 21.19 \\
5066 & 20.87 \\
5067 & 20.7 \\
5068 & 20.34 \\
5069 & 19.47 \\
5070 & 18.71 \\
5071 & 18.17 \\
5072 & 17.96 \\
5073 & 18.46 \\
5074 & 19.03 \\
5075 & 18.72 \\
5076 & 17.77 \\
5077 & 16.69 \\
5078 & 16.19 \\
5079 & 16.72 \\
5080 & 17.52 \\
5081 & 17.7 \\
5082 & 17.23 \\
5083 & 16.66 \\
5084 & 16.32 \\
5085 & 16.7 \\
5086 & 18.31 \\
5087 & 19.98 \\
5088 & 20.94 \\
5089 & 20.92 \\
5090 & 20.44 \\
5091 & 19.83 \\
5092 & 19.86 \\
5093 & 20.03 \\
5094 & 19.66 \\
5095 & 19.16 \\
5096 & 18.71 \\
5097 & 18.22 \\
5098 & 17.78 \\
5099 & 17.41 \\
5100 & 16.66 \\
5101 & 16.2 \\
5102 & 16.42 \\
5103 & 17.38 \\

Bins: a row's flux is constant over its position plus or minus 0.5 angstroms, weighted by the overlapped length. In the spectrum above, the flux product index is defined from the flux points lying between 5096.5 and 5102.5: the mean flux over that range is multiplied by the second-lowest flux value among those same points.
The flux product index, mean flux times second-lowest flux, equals 281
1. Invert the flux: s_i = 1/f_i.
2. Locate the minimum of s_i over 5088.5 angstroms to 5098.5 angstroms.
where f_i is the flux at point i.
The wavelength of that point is 5089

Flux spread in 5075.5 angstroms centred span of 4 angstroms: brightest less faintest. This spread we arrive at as 2.34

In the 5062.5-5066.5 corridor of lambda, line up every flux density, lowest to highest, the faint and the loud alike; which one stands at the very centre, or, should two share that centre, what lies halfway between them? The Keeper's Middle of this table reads 21.3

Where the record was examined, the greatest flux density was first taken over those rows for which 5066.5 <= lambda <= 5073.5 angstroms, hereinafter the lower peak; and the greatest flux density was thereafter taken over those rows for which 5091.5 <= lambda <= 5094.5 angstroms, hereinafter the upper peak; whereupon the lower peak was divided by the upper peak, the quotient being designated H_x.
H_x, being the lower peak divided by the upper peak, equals 1.03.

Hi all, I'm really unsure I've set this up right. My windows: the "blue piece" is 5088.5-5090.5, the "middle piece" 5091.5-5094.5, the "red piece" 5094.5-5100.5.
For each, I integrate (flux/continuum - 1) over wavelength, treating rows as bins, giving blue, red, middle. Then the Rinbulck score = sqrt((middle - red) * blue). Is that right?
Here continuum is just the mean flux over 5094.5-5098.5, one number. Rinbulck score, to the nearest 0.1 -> 0.3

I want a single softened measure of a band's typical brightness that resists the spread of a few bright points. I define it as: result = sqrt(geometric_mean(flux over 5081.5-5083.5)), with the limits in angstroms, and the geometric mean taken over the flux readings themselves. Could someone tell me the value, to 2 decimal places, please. 4.12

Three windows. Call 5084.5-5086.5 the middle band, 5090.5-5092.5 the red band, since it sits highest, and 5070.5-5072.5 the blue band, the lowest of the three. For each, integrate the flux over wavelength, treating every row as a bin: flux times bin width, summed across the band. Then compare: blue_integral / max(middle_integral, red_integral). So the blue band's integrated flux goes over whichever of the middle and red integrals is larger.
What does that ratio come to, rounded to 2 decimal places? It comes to 0.91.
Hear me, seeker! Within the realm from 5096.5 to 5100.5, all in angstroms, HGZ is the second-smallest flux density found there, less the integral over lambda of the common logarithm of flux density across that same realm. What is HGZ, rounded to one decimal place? 12.4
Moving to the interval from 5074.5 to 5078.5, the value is 11.7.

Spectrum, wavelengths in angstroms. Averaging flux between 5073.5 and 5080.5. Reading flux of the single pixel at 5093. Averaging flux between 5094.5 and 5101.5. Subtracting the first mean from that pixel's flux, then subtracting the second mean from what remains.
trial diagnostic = -15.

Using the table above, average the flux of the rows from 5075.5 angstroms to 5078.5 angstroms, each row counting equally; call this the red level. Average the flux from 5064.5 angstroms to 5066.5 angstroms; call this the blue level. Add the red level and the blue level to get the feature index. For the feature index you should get 37.9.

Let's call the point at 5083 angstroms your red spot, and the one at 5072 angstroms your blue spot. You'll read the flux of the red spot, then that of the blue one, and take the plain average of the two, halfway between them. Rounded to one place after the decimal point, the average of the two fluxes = 17.3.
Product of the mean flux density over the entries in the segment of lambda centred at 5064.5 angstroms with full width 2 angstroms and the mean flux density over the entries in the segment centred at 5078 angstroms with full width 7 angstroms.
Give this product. 369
